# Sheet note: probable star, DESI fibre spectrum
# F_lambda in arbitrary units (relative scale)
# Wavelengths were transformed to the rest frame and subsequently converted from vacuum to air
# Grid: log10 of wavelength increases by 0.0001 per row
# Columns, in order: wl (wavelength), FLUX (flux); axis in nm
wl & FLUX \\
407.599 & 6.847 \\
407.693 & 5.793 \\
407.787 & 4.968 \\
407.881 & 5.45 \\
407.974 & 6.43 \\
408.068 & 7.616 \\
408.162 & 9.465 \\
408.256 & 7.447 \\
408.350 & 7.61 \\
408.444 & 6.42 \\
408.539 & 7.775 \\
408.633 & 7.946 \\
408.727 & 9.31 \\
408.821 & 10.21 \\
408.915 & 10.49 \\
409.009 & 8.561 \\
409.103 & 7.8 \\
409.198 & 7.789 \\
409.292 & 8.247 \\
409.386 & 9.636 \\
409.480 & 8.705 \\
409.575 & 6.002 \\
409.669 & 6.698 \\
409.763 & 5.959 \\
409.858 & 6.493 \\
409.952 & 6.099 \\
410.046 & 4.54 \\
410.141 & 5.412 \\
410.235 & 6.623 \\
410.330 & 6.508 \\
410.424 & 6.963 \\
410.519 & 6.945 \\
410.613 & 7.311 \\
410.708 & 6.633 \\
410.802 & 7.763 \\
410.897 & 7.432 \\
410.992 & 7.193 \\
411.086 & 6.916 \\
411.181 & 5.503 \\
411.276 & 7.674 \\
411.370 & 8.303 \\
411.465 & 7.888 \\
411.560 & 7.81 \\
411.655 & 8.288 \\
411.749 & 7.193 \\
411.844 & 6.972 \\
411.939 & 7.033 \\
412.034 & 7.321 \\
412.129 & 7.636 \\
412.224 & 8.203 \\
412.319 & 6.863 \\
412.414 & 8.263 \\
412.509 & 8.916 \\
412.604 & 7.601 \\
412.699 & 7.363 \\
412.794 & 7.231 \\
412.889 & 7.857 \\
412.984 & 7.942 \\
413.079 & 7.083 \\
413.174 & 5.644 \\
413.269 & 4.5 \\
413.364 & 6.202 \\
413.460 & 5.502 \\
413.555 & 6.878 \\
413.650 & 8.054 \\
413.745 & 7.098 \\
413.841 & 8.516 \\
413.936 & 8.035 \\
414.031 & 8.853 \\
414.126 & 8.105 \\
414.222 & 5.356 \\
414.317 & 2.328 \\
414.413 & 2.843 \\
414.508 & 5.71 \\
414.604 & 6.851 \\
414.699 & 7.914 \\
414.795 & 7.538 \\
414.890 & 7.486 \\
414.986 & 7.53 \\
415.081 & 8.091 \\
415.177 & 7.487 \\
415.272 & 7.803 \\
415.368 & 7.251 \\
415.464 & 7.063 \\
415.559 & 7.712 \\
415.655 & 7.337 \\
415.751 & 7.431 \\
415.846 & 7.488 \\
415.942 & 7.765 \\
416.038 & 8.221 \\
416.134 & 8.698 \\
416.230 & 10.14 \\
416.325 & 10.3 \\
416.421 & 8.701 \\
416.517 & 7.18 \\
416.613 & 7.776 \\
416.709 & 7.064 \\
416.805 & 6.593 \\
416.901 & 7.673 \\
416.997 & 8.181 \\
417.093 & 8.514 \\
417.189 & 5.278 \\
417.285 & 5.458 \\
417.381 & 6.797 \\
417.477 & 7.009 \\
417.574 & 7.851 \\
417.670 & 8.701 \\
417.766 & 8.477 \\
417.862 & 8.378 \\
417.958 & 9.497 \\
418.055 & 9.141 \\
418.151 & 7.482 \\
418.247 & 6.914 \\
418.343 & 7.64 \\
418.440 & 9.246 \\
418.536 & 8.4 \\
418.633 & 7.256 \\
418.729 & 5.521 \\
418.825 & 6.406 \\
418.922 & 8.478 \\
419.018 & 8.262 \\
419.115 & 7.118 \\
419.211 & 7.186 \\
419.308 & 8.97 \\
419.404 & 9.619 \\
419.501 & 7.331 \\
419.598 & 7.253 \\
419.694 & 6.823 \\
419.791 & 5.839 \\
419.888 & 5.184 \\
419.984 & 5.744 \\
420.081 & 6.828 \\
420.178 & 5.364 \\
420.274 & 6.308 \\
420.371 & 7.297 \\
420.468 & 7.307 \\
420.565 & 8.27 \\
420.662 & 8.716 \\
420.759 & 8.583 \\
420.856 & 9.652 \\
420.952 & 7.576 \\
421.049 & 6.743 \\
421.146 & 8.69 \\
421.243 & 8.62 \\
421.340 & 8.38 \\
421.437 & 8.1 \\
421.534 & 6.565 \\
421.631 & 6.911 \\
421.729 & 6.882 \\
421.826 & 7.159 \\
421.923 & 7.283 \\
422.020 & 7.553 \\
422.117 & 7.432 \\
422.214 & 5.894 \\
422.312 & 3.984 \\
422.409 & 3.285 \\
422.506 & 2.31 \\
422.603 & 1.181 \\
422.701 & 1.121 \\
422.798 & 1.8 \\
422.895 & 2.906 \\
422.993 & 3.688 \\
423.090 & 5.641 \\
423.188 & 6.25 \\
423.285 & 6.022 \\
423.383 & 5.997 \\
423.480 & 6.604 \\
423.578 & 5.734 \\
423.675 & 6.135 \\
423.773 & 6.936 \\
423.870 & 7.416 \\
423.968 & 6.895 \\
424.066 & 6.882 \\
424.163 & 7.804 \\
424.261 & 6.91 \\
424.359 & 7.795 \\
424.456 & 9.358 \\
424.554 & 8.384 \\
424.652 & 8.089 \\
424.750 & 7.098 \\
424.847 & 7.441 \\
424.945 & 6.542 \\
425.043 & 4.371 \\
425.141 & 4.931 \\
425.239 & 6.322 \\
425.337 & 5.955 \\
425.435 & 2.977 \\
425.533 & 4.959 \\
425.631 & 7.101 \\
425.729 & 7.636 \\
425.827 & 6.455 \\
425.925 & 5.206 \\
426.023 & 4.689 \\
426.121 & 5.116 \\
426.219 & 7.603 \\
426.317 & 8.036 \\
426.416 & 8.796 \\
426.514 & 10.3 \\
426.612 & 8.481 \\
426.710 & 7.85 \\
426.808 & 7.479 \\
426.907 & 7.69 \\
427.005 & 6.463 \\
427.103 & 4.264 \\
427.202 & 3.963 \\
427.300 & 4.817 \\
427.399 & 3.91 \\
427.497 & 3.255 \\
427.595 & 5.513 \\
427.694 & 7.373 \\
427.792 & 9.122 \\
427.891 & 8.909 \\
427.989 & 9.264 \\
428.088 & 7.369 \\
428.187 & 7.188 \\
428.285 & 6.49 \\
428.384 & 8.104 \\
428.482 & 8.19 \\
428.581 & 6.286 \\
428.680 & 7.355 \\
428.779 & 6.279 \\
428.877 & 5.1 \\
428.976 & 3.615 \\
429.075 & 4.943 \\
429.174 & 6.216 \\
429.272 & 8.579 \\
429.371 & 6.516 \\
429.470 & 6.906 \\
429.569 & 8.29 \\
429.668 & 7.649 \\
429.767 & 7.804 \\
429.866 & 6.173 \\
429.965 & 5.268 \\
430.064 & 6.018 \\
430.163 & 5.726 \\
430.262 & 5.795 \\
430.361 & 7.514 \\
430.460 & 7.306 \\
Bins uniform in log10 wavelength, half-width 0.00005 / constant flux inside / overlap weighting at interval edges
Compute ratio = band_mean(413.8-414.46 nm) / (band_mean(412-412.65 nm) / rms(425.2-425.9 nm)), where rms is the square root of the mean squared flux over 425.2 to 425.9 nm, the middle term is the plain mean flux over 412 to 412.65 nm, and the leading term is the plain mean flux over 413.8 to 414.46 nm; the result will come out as 4.9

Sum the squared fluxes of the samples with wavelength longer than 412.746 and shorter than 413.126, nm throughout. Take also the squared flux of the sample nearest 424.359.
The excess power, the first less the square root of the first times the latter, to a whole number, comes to 110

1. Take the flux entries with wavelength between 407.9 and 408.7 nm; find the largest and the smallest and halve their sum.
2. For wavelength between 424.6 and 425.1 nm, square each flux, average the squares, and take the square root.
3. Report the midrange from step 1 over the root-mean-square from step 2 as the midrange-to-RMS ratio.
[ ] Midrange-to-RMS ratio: 1.16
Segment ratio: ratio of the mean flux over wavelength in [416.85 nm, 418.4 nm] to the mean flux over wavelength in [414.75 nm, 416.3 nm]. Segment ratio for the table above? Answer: 0.98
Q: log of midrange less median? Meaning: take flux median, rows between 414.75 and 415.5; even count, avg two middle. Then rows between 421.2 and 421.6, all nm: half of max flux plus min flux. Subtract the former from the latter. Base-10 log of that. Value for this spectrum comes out -1.1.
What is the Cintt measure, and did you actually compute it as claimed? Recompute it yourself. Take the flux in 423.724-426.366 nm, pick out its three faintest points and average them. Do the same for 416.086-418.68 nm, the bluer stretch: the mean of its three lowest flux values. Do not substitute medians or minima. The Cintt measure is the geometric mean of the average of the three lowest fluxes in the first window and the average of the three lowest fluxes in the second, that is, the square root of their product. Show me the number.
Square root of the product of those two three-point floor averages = 4.81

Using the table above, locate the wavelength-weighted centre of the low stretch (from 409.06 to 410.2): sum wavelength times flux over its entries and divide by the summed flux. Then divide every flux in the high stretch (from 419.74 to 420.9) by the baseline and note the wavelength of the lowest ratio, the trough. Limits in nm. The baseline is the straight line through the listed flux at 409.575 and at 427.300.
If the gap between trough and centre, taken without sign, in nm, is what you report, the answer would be 10.32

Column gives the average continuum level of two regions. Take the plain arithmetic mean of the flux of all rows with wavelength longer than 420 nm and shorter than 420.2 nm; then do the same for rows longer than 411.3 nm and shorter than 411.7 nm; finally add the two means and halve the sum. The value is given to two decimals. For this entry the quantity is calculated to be 7.08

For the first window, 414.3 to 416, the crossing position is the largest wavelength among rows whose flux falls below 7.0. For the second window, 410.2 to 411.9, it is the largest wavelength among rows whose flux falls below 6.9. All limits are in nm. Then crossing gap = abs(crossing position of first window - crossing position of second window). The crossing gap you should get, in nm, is 3.42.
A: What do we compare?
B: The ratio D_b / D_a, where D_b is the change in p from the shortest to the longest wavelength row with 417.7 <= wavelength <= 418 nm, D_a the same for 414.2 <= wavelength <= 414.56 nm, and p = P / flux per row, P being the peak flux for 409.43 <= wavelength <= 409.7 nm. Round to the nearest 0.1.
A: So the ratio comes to 1.1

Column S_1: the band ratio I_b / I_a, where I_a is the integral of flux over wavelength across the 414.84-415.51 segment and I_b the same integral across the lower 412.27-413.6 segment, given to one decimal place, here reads 1.8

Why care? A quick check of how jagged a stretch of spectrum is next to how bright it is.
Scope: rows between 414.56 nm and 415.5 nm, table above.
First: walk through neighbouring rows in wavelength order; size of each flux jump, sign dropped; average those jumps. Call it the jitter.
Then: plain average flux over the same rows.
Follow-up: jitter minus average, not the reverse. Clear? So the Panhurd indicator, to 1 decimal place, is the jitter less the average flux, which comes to -7.1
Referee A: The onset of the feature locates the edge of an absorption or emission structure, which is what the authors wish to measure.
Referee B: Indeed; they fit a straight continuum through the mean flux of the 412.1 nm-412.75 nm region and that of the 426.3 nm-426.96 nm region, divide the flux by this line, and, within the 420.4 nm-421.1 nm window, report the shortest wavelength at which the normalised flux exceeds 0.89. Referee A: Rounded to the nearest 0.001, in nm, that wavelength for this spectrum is 420.468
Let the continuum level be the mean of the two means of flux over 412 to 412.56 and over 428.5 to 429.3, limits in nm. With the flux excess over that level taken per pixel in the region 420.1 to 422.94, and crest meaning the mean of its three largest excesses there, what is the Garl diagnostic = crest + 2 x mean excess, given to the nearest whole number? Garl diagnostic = 1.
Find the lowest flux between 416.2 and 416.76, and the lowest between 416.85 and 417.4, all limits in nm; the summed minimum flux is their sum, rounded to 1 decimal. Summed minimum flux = 12.3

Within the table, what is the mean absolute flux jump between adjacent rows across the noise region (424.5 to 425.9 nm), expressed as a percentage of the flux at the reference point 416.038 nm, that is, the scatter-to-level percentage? 14.8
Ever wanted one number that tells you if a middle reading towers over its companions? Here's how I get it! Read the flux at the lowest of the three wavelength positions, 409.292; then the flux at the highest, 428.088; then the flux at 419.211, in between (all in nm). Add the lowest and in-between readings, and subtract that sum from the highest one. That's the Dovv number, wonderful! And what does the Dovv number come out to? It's -8.1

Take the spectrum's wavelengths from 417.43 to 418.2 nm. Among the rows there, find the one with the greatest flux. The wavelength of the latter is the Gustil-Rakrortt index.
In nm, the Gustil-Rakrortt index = 417.958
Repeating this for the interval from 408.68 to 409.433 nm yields 408.915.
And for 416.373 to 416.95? 416.421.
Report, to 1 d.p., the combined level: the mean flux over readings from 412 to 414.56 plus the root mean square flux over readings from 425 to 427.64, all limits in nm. 13.2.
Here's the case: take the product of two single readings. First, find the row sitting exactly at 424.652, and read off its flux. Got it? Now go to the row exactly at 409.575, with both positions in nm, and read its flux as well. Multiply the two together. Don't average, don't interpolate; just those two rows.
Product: 49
